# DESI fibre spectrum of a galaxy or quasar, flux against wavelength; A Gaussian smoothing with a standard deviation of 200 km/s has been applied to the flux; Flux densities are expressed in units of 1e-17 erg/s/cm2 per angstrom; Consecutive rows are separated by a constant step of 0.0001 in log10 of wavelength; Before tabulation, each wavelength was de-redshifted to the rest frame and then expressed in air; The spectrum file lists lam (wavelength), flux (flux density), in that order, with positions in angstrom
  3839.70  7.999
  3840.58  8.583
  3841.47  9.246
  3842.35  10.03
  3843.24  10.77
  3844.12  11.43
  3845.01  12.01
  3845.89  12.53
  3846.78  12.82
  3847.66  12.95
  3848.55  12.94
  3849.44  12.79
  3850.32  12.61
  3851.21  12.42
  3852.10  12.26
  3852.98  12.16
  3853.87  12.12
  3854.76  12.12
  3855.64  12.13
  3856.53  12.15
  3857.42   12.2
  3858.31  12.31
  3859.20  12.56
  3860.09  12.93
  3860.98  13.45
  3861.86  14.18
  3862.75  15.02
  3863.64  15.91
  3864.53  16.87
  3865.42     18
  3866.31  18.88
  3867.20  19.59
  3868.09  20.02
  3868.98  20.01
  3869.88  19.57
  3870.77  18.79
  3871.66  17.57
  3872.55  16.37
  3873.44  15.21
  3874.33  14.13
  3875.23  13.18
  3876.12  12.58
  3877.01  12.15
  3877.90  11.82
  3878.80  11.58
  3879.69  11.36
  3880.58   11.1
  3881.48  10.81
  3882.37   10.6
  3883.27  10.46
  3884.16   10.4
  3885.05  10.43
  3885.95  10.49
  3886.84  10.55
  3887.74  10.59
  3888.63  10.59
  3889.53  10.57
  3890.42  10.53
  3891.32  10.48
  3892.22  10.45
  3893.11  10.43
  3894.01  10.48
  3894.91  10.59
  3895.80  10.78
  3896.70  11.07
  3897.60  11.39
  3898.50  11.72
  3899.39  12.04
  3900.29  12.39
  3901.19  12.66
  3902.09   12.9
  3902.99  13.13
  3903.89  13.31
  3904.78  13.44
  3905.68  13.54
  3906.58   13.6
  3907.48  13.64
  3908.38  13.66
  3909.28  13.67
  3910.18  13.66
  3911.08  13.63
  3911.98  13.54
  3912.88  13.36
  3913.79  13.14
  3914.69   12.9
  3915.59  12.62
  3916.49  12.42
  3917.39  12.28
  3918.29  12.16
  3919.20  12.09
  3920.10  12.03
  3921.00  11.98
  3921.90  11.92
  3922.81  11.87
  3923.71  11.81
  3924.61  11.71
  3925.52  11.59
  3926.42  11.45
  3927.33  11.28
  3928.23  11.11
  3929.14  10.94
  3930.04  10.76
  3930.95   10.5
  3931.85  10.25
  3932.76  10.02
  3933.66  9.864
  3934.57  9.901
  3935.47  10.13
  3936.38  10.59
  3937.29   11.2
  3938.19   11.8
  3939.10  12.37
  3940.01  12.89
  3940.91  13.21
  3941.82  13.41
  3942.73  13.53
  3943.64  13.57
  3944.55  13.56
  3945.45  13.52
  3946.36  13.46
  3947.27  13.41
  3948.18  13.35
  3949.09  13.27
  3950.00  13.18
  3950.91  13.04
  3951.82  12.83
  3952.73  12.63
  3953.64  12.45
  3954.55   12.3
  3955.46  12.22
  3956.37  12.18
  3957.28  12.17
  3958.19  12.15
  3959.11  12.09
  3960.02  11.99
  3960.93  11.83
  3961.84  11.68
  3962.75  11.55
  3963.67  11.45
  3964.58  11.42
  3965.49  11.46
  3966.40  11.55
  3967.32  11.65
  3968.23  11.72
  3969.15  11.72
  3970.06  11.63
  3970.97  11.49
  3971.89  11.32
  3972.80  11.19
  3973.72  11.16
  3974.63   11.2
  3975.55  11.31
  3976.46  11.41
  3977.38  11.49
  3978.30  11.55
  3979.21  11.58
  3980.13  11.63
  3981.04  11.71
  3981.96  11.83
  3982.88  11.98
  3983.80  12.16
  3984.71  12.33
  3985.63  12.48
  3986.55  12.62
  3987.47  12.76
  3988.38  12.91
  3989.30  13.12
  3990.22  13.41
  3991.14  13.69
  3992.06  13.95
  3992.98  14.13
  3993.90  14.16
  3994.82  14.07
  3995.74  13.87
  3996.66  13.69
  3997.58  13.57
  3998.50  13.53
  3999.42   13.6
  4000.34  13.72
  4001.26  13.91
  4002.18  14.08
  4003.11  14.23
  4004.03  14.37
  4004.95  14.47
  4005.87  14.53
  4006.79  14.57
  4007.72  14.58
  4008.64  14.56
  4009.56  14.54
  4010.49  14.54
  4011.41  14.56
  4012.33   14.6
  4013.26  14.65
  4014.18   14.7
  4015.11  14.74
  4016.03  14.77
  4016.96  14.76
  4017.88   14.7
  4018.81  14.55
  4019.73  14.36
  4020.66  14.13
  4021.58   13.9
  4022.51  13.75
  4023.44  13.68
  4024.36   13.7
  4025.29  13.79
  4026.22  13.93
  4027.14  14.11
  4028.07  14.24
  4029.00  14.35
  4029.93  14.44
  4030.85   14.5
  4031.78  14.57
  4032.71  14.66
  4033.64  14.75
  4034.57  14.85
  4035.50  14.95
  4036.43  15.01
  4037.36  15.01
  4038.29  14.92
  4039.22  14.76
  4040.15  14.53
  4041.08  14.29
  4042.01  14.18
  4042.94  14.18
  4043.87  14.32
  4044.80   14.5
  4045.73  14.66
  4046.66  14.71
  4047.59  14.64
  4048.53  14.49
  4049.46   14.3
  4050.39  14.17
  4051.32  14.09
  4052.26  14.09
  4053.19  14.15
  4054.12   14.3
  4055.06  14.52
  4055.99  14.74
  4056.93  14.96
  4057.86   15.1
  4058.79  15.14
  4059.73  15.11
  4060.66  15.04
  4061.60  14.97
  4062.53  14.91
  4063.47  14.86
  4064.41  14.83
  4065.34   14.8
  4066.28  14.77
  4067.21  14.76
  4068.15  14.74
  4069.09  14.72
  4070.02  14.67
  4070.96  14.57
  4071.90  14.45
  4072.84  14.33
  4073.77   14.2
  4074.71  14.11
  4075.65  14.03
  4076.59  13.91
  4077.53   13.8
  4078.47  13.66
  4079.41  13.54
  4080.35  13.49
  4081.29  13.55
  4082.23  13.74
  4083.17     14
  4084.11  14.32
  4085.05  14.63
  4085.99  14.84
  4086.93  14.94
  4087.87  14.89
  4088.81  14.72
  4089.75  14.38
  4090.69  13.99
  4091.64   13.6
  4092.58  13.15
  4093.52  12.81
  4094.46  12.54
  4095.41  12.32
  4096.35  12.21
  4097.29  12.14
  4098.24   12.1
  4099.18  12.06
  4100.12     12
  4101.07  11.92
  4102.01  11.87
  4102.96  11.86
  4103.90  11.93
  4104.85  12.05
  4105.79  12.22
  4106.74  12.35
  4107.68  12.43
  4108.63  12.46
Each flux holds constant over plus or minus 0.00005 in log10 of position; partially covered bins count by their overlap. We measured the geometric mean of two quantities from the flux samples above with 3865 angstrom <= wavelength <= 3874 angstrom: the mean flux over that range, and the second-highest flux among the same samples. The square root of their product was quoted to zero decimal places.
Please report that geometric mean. 19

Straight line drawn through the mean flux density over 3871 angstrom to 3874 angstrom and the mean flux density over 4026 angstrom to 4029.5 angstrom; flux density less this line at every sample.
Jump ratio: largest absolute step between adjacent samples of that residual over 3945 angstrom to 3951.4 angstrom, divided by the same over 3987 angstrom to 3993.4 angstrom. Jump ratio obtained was 0.4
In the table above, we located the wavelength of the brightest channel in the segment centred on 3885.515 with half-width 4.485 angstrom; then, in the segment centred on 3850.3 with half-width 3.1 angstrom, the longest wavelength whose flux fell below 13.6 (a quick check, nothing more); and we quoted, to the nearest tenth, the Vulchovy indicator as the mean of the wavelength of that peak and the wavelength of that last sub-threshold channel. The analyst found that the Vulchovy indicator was 3867.2 angstrom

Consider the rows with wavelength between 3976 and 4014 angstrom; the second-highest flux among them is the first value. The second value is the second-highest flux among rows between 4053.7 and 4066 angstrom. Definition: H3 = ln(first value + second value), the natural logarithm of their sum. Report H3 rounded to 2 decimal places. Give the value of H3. 3.39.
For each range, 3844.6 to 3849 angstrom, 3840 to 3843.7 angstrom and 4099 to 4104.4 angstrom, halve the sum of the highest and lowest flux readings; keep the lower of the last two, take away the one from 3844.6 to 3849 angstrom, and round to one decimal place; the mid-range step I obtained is -2.8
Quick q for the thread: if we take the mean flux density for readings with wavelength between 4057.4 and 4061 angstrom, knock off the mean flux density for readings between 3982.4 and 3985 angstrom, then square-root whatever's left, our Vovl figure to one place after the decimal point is 1.7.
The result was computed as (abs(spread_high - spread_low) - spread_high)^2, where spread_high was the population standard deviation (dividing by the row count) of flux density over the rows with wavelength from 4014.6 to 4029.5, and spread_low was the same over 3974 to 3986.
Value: 0.14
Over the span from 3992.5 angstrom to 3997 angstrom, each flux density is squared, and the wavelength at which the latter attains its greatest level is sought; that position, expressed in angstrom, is 3993.90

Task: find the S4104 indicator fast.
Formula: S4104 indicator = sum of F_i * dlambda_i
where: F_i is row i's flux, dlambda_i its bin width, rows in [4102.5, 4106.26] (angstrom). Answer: 45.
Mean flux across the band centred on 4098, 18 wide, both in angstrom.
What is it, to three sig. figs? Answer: 12.5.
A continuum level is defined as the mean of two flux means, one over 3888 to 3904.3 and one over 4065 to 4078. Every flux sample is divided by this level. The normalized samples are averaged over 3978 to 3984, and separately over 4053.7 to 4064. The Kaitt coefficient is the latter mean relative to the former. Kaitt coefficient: 1.26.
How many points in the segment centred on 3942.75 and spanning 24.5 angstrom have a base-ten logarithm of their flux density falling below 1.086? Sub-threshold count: 9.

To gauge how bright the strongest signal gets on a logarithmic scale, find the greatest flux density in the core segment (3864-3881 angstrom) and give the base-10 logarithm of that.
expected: 1.30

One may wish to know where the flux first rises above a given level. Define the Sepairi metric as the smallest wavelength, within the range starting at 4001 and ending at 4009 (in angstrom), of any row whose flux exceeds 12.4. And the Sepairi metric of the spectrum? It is 4001.26 angstrom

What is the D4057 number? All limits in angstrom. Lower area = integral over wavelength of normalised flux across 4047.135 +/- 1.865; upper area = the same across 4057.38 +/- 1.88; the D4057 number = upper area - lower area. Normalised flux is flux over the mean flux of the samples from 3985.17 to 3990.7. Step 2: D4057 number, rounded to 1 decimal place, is 0.1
